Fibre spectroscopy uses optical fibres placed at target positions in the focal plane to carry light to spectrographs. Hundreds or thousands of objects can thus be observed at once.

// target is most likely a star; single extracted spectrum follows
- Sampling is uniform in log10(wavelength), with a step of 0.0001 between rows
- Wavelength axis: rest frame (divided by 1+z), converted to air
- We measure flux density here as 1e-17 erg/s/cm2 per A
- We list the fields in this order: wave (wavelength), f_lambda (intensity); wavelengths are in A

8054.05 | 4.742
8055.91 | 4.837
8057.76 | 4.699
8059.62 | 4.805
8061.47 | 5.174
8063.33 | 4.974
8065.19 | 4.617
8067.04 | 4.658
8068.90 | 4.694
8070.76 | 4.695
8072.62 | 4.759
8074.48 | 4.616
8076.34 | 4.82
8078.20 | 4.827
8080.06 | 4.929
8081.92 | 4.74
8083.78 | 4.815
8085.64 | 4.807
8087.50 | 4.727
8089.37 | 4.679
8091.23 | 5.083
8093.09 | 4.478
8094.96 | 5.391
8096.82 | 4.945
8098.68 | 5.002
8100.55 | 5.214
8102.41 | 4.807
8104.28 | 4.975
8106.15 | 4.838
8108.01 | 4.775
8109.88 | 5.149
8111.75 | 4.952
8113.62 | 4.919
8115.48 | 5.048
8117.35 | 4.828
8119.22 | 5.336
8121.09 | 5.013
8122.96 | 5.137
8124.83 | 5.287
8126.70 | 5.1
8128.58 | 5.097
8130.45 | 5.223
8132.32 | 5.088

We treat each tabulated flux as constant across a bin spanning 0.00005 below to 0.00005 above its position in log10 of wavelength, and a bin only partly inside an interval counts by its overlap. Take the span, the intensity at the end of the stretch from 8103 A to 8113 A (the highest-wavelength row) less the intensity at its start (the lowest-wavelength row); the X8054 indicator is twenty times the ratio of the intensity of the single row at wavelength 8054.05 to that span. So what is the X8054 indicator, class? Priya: -4123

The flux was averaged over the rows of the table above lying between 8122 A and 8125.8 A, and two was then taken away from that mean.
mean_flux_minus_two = 3.2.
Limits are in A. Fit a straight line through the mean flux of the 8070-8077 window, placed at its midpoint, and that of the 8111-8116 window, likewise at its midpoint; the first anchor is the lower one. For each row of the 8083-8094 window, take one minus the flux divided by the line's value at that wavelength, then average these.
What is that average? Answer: 0.010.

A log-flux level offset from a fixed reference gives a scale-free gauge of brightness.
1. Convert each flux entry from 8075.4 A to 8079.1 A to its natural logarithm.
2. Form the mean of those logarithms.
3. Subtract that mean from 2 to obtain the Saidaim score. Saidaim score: 0.427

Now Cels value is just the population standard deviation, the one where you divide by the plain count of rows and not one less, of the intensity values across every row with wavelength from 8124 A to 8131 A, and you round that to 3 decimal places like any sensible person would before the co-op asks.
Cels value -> 0.081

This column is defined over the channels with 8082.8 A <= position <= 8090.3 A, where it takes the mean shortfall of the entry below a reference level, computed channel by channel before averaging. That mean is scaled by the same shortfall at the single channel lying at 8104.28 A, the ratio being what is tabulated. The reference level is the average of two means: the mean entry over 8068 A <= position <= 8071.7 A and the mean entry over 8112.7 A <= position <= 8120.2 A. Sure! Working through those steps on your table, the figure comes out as -1.0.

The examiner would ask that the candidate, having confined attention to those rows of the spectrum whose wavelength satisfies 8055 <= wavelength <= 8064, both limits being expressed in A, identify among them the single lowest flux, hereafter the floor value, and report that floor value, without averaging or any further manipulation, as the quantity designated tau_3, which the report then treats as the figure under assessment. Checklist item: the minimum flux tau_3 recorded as 4.699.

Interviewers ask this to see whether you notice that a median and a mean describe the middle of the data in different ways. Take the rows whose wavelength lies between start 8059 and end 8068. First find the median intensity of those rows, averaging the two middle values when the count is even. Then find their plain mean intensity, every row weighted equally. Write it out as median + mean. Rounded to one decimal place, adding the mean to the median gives 9.7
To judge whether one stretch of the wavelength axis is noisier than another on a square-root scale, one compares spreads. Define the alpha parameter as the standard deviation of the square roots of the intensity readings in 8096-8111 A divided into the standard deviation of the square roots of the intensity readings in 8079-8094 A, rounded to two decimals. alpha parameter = 1.15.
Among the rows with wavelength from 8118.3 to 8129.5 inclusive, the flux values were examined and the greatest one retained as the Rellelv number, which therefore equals 5.336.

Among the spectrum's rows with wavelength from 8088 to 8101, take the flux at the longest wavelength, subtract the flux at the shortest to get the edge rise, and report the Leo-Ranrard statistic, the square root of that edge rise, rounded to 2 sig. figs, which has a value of 0.73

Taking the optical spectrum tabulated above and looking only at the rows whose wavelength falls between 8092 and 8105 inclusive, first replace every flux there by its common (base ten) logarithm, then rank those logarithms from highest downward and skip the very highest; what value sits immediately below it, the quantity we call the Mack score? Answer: 0.717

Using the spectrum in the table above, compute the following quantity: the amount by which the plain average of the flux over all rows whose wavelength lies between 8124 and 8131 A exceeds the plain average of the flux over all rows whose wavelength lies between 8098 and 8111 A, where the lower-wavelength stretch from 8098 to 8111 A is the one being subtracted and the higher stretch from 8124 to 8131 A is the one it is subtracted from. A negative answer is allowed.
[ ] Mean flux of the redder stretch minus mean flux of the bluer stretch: 0.21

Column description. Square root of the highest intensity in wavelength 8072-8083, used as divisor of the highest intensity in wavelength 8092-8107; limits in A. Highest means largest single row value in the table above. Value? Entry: 2.43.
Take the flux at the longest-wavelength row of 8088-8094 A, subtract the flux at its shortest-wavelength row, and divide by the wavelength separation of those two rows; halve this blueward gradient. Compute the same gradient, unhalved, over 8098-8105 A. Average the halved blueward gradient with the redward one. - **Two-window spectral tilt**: -0.016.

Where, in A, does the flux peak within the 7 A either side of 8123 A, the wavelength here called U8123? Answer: 8119.22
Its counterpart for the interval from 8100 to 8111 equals 8100.55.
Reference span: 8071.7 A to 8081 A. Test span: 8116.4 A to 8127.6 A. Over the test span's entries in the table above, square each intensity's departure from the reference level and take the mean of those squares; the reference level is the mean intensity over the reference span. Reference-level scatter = 0.14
